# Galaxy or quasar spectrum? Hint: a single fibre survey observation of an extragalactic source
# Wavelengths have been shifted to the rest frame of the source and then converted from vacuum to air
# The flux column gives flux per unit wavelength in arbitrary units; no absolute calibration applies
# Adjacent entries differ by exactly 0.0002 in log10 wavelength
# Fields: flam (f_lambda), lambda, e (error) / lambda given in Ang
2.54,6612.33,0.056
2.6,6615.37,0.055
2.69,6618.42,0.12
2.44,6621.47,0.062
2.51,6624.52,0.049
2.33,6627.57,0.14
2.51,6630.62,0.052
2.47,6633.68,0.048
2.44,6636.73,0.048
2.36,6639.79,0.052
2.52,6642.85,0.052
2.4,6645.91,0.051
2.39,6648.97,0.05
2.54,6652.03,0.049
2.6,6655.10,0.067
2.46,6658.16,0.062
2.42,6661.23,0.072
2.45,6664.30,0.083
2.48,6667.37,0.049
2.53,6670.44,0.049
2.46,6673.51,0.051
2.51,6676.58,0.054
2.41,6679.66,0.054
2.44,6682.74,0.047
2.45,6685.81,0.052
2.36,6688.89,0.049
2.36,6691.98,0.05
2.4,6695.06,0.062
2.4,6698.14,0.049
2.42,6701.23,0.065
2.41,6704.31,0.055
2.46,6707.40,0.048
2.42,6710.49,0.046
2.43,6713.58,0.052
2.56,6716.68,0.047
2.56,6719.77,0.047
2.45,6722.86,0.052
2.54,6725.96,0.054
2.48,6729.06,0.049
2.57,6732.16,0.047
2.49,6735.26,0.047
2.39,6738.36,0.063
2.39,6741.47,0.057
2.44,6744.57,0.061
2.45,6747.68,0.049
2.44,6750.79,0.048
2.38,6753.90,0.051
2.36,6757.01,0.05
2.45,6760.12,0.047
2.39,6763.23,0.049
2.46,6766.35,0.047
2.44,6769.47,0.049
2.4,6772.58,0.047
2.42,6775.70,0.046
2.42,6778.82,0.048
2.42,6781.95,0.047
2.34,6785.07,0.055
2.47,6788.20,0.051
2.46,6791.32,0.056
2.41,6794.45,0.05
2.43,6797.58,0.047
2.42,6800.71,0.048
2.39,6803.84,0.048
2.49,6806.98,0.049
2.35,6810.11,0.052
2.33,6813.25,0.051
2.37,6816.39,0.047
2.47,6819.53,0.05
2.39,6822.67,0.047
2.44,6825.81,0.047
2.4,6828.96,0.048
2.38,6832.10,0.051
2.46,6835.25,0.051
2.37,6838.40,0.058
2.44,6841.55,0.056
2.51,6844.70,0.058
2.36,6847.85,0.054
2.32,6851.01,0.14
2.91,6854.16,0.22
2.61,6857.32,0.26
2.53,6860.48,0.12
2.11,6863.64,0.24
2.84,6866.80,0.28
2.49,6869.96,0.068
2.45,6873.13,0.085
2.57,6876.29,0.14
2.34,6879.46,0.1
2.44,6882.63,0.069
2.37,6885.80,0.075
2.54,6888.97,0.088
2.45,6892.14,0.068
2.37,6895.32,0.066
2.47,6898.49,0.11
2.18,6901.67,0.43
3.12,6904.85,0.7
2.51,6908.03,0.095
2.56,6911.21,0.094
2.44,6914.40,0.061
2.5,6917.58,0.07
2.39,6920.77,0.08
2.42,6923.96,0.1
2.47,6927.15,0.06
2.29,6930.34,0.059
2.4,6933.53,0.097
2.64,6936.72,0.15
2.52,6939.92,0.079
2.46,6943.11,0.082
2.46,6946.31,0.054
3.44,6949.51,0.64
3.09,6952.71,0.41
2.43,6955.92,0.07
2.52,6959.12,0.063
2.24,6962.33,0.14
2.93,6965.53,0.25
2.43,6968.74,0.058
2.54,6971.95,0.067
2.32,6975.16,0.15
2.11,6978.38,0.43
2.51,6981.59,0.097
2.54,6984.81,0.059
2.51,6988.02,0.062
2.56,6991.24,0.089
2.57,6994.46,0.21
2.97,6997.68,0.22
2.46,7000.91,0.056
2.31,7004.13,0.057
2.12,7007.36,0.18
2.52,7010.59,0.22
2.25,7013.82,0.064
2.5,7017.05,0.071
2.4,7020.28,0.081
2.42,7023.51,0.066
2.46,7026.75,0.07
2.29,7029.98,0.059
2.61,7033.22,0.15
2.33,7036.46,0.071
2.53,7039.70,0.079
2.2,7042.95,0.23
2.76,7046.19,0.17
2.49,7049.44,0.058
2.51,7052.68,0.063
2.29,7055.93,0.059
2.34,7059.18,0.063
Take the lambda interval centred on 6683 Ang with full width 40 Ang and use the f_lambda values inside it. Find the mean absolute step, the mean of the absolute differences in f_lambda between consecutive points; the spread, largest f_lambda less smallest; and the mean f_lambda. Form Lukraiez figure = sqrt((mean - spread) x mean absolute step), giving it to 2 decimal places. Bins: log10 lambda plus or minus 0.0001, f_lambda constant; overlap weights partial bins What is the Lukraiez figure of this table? 0.30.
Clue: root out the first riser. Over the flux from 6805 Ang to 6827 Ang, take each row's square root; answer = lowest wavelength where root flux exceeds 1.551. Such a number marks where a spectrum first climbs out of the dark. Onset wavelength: 6806.98 Ang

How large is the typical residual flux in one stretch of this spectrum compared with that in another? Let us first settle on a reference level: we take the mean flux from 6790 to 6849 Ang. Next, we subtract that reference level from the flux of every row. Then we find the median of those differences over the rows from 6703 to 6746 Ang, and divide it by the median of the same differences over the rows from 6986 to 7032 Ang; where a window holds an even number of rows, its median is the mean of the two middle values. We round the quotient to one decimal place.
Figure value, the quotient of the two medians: 0.9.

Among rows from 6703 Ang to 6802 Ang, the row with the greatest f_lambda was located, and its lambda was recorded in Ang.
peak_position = 6732.16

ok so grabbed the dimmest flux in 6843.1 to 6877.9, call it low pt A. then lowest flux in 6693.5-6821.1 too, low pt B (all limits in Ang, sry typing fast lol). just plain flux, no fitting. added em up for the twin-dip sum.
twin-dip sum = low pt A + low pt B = 4.44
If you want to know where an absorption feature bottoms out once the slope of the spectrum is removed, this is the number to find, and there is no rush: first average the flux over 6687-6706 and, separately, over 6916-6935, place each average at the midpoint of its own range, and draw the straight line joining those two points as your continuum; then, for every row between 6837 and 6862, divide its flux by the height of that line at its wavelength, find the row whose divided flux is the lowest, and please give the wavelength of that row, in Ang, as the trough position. 6851.01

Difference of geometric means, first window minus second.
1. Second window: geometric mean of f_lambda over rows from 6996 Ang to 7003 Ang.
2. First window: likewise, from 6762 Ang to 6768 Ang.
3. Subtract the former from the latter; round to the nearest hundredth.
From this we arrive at -0.28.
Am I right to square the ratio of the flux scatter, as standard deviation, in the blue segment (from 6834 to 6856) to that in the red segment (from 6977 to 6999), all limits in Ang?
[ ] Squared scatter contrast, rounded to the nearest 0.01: 0.64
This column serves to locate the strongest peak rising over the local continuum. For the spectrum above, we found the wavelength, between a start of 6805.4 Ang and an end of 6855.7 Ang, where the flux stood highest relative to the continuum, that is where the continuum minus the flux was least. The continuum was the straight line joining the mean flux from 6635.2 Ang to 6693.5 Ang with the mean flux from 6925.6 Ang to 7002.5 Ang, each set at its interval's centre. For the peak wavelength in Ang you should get 6854.16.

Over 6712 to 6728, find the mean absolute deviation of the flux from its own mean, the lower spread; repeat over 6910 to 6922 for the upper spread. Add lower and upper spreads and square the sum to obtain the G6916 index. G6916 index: 0.013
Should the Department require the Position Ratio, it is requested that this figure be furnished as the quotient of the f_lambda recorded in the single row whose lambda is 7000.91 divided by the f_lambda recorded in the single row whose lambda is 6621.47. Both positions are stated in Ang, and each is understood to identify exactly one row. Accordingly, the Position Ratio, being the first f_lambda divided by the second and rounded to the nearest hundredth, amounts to 1.01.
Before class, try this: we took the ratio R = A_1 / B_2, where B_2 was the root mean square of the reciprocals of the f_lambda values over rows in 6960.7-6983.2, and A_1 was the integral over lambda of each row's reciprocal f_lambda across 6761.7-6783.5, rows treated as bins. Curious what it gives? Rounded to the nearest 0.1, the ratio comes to 21.7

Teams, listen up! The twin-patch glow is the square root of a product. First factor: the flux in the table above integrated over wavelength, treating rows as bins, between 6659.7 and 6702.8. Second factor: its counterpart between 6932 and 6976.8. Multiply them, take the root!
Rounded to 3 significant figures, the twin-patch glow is 111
